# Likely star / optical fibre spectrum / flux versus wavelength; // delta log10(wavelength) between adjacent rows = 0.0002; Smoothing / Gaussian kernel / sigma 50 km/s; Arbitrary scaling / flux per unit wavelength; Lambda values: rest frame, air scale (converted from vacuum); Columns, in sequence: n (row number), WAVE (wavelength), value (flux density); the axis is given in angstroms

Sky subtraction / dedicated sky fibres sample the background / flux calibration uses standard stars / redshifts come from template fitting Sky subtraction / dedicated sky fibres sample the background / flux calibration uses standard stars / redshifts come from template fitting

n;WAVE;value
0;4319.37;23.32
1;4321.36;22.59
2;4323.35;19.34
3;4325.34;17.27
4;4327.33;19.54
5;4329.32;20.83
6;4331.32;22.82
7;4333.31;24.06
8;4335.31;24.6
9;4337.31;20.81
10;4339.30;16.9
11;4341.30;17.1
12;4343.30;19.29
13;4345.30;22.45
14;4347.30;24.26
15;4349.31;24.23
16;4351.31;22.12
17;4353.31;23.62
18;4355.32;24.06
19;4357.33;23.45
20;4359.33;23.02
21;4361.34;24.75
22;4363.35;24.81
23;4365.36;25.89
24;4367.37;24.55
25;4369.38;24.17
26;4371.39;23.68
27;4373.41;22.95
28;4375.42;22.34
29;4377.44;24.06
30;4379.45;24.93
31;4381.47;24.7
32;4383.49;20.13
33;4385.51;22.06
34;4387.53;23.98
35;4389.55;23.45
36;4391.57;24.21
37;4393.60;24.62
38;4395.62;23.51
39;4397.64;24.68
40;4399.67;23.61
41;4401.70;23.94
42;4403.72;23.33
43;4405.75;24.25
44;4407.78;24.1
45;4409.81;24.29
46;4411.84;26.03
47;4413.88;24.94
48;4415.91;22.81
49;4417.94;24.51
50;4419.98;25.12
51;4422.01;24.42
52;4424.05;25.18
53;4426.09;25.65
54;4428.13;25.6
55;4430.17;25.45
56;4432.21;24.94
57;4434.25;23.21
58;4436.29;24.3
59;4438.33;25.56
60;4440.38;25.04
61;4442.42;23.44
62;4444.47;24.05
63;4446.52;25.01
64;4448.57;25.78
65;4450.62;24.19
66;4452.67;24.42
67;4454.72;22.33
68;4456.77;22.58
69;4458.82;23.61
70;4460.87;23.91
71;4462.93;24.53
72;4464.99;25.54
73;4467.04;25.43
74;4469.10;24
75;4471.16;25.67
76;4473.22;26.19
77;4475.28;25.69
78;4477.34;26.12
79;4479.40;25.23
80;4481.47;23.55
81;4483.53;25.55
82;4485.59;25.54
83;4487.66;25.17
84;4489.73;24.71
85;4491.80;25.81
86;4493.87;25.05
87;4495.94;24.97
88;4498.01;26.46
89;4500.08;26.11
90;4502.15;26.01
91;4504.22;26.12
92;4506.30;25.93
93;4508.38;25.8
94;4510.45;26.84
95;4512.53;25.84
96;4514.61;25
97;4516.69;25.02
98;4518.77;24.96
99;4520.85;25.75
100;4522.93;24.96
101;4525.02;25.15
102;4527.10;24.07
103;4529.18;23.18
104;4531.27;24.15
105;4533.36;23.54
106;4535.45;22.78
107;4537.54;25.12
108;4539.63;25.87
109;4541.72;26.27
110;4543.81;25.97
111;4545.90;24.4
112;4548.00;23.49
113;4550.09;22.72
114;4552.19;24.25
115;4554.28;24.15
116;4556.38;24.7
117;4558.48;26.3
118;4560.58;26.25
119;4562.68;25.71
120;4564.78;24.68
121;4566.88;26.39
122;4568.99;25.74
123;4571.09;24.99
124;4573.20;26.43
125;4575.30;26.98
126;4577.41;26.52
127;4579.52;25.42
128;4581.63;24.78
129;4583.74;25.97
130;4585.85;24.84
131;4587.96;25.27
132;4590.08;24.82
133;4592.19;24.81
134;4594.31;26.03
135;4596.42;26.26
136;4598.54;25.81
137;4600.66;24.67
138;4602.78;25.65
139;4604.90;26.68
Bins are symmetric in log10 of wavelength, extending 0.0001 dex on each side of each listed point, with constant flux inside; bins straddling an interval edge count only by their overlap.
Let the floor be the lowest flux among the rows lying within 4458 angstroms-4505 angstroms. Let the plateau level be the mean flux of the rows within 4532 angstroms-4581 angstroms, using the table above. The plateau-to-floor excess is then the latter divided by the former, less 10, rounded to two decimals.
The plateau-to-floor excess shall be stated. -8.93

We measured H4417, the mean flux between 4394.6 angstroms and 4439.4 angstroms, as 24.5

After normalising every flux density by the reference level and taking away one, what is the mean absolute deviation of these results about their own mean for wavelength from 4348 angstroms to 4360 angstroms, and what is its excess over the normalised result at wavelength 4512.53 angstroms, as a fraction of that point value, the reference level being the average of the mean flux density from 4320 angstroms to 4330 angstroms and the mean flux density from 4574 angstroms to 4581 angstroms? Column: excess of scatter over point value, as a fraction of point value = -0.79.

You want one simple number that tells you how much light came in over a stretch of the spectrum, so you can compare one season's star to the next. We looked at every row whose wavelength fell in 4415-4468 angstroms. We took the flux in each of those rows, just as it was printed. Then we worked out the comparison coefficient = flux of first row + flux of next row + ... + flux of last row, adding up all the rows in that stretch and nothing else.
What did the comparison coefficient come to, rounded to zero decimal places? 637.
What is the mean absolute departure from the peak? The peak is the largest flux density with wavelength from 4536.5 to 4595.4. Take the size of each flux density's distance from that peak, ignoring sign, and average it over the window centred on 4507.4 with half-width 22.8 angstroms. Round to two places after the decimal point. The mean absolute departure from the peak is 1.60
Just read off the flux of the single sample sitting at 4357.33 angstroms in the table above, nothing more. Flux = 23.45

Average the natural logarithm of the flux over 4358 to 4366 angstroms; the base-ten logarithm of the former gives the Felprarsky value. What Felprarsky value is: 0.505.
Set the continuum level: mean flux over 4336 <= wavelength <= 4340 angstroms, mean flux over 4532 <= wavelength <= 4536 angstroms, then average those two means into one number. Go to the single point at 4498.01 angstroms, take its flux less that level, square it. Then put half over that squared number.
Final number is 0.02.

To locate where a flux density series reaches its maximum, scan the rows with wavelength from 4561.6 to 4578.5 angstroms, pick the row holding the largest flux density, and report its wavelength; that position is 4575.30 angstroms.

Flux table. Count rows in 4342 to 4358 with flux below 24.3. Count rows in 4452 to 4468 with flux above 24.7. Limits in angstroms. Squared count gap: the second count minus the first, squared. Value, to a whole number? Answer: 36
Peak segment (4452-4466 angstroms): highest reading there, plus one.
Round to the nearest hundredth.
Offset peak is 26.54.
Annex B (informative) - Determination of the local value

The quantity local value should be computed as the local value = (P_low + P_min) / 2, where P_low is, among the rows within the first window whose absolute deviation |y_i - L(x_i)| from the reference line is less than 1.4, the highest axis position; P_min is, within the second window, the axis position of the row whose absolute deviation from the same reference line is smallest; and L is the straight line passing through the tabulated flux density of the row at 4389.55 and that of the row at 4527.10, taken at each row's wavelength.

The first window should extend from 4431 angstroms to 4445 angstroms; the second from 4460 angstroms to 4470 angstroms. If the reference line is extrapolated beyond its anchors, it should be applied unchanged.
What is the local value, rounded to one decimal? 4452.7 angstroms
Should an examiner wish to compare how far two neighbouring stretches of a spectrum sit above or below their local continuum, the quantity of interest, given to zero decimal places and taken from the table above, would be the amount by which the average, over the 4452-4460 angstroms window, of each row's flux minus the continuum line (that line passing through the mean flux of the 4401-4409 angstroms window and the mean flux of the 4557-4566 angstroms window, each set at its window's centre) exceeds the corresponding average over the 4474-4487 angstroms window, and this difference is -2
